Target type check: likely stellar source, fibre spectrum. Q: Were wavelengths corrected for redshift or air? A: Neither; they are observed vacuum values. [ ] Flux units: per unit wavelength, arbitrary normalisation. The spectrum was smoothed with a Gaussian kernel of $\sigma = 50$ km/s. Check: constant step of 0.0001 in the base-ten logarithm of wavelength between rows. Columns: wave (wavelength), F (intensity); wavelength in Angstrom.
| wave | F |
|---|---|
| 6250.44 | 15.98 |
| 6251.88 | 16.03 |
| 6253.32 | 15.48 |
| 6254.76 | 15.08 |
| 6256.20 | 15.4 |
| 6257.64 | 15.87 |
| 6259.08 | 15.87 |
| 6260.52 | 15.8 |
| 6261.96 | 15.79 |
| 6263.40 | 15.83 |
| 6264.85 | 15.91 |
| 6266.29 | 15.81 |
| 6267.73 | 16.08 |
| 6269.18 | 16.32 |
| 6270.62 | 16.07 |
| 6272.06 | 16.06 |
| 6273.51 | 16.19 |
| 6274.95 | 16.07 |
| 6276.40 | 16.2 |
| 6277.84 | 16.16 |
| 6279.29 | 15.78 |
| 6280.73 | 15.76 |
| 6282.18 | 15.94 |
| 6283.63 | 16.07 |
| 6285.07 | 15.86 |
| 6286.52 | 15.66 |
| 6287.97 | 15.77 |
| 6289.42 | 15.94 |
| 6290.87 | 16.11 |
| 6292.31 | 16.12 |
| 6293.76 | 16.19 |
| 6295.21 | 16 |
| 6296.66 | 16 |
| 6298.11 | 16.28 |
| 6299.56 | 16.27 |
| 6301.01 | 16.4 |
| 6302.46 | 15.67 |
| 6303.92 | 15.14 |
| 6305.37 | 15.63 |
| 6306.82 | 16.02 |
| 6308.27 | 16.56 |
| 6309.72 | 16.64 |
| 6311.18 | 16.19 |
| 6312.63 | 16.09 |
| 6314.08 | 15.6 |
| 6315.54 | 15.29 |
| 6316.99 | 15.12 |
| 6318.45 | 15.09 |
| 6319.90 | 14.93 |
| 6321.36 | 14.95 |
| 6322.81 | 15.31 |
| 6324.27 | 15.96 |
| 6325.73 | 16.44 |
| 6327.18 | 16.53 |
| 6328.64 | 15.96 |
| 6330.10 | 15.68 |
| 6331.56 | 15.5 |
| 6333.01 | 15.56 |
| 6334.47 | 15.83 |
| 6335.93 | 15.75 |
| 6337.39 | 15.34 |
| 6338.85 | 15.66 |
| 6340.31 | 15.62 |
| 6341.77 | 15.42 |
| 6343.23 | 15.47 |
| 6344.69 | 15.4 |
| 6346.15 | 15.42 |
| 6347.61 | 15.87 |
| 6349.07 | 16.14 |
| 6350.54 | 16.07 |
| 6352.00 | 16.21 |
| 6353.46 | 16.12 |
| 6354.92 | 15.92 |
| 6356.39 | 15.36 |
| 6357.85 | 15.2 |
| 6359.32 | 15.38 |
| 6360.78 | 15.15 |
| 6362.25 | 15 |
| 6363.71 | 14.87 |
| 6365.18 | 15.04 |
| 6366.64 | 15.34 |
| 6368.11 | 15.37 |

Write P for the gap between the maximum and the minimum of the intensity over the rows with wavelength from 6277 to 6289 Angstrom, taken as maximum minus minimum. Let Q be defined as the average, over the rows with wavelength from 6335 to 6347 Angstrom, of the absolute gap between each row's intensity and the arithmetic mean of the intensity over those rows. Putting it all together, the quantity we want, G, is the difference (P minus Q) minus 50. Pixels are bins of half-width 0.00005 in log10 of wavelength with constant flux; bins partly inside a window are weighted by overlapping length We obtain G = -49.6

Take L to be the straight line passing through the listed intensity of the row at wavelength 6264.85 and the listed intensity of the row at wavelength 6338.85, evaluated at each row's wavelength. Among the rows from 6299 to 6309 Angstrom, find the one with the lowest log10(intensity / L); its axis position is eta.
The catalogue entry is 6303.92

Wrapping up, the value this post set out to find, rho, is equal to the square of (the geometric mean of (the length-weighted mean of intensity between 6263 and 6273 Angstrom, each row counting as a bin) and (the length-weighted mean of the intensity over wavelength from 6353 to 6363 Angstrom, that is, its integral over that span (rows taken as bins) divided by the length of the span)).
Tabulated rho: 247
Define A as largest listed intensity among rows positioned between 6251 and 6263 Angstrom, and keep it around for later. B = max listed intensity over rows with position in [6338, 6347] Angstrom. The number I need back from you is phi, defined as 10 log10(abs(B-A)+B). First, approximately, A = 16.03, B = 15.66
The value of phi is 12.0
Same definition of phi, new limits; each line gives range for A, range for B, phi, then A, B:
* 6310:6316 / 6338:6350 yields 12.1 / 16.19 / 16.14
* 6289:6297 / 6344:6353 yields 12.1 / 16.19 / 16.21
